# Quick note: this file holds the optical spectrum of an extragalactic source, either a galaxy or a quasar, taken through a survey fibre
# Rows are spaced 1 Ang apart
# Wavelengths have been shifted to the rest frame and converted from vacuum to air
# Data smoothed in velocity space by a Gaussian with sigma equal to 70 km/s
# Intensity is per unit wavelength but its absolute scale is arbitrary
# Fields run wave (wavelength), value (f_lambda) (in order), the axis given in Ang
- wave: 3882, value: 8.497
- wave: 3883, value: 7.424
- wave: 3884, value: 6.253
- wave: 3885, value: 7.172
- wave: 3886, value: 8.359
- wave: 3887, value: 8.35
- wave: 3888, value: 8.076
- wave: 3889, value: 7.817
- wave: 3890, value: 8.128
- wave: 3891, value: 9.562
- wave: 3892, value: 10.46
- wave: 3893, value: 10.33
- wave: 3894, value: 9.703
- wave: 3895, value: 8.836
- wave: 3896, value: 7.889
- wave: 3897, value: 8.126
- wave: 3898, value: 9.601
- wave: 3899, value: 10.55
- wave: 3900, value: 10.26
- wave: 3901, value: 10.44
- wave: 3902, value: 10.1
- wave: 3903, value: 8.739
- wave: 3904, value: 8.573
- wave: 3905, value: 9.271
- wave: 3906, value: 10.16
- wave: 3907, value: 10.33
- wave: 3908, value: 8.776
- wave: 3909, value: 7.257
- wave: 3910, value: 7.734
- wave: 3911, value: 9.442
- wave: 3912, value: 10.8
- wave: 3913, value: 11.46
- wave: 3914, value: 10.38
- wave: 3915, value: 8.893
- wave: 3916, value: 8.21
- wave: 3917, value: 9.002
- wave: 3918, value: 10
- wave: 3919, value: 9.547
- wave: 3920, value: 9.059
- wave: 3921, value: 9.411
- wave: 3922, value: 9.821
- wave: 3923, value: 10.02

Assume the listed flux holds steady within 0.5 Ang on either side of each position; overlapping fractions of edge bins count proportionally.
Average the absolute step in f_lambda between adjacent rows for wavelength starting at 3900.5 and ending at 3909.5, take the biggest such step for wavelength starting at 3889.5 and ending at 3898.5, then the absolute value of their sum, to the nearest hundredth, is 2.31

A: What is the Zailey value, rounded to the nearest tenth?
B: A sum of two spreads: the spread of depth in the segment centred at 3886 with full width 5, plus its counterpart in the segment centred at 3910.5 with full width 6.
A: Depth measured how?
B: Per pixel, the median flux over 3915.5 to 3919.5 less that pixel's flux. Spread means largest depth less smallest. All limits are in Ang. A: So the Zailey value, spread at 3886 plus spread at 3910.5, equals 6.3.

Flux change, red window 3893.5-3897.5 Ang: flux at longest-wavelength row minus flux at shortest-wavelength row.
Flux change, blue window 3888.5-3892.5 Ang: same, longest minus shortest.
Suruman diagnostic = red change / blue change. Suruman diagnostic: -0.60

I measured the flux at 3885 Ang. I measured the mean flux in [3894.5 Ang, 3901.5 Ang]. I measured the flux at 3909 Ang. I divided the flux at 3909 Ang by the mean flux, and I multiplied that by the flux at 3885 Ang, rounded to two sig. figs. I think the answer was 5.5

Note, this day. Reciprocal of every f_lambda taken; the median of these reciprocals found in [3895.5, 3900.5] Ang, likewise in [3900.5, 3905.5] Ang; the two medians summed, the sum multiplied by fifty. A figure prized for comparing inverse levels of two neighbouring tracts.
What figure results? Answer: 10.6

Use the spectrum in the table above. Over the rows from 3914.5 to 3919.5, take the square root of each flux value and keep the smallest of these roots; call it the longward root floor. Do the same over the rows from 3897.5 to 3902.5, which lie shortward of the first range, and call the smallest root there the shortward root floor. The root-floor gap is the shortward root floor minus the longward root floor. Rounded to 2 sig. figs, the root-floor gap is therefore 0.23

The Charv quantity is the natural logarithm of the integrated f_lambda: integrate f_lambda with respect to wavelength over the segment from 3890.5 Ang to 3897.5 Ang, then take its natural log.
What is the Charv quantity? 4.17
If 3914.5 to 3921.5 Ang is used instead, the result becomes 4.16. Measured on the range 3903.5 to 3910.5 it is 4.13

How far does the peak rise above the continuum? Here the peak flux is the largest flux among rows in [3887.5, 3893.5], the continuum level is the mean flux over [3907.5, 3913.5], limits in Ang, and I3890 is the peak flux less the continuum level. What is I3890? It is 1.2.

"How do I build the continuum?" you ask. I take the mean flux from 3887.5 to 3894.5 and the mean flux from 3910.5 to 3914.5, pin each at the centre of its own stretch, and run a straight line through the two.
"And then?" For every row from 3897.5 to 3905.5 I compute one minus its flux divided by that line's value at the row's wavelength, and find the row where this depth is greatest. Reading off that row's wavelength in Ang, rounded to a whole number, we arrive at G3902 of 3904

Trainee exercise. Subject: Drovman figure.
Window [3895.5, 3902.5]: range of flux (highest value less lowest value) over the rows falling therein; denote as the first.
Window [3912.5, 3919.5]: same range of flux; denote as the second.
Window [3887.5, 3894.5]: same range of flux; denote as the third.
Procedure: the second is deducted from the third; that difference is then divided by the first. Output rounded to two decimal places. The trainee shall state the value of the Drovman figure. -0.23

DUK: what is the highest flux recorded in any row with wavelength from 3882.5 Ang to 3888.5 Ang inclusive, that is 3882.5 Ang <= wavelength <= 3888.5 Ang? 8.359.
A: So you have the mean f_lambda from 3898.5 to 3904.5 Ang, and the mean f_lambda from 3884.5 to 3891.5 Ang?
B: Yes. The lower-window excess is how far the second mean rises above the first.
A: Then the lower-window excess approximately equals -1.6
